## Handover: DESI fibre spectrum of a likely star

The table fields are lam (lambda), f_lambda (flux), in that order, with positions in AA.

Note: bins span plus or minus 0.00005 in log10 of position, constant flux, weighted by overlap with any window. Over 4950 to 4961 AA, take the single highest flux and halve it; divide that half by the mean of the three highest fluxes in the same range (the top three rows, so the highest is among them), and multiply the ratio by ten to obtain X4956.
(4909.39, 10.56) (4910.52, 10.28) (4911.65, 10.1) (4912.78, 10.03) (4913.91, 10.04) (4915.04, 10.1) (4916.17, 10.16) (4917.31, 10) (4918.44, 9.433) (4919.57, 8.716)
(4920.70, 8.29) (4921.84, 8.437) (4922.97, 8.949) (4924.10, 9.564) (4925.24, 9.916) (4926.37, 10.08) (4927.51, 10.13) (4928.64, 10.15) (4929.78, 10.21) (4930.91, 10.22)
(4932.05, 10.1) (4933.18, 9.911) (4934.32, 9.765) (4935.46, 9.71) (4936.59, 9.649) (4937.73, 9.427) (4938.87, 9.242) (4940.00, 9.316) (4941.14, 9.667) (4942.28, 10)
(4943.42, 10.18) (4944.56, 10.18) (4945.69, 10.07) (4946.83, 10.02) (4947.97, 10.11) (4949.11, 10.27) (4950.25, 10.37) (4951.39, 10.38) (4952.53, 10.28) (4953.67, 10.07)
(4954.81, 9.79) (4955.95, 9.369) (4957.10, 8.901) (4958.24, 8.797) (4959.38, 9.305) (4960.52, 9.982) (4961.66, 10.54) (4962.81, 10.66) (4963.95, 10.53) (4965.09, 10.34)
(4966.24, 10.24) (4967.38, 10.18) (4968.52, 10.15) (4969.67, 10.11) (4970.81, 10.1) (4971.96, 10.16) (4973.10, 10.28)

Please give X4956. 5.02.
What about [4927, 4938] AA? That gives 5.01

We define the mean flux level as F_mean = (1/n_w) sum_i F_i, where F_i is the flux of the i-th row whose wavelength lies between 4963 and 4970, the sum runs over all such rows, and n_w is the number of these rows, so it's 10.3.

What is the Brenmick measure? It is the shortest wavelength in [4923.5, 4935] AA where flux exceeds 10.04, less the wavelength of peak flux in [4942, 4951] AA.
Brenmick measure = -23.9 AA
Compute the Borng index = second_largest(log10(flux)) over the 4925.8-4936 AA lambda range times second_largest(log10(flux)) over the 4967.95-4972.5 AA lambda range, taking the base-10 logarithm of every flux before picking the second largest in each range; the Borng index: 1.02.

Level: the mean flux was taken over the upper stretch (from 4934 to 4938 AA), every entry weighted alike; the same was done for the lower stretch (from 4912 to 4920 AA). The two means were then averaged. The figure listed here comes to 9.7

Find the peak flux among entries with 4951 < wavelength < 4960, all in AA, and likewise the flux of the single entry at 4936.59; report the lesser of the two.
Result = 9.6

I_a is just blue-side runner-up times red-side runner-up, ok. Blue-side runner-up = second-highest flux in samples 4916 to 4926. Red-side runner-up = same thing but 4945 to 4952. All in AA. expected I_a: 104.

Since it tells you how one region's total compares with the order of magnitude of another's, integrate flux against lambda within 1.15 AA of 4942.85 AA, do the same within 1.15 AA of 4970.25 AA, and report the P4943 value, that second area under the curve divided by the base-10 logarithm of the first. 17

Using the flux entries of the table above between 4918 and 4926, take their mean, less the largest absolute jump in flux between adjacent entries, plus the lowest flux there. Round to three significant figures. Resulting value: 16.6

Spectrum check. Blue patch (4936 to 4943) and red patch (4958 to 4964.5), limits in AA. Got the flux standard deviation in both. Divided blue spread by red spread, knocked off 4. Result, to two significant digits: -3.6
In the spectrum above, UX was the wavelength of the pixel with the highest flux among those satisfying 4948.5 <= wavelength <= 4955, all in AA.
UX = 4951.39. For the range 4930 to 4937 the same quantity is 4930.91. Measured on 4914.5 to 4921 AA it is 4916.17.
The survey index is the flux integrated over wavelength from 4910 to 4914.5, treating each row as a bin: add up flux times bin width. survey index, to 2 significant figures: 46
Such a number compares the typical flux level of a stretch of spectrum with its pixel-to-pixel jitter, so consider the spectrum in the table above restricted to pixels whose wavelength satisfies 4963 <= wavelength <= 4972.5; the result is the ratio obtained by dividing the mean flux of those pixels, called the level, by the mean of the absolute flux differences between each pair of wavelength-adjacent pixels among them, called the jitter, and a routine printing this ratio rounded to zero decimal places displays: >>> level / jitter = 146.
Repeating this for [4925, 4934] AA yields 115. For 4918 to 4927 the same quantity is 22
